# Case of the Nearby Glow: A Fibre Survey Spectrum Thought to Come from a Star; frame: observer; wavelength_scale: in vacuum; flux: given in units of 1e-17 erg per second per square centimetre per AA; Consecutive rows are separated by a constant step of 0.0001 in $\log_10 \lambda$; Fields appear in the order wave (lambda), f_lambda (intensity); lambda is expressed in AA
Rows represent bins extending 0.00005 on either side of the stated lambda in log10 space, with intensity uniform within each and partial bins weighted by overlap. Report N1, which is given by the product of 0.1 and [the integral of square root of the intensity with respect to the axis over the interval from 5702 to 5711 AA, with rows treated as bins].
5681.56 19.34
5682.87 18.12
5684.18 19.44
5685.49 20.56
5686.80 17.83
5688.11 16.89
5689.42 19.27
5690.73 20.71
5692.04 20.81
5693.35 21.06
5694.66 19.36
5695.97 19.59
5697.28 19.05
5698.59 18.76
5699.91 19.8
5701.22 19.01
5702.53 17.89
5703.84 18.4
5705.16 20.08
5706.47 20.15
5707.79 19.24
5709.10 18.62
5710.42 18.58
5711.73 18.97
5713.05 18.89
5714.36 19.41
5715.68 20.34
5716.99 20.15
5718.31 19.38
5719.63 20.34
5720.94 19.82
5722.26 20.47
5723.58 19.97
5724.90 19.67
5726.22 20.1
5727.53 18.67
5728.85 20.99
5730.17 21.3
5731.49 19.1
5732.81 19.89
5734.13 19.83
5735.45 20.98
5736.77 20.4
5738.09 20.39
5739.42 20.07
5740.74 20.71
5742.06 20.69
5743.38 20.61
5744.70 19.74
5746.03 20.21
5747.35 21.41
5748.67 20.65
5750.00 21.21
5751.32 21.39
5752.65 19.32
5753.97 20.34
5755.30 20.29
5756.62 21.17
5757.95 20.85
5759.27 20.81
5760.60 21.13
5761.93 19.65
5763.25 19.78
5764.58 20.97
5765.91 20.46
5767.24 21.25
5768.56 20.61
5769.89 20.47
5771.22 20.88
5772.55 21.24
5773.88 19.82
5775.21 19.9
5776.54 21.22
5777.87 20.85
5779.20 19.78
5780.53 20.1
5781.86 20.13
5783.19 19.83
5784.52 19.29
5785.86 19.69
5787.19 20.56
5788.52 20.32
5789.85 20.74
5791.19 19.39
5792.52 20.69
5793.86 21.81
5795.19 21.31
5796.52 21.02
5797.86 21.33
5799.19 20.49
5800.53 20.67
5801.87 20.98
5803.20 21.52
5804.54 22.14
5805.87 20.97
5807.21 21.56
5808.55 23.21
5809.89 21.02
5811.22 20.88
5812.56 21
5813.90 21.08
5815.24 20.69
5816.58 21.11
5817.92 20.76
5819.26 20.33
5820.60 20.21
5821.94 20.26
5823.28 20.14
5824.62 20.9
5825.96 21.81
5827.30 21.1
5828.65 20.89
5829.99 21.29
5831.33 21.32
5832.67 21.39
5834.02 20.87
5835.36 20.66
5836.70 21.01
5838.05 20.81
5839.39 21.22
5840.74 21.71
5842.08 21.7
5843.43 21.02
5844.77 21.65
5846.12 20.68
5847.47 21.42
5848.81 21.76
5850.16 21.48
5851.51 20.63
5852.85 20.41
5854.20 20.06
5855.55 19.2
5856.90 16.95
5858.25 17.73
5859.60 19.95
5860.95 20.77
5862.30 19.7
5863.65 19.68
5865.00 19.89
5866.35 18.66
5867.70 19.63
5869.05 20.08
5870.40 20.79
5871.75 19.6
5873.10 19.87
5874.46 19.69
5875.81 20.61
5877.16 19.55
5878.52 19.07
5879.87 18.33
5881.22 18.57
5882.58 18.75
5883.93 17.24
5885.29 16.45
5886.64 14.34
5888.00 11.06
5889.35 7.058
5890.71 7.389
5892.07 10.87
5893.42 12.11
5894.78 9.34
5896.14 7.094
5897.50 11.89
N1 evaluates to 3.92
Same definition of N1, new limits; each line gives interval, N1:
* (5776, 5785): 4.04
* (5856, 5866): 4.38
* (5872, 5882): 4.40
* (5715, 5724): 4.03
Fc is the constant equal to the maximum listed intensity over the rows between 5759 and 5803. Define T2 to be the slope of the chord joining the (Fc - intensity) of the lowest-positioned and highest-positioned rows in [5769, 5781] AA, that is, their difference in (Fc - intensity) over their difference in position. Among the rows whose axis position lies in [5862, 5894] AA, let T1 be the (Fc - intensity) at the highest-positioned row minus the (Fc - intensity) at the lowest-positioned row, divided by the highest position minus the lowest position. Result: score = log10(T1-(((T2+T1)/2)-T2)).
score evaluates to -0.86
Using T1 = 0.24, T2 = 0.03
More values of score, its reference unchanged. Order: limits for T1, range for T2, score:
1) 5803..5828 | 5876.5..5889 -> -0.40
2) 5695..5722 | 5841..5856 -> -1.05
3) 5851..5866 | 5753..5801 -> -1.62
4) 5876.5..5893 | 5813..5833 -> -0.55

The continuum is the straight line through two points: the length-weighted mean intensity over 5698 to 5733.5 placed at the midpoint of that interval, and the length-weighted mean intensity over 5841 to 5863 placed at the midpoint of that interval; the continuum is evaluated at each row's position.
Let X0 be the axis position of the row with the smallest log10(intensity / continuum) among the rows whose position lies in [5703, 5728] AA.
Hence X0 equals 5703.84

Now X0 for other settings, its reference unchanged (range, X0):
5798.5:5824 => 5823.28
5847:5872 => 5856.90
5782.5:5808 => 5784.52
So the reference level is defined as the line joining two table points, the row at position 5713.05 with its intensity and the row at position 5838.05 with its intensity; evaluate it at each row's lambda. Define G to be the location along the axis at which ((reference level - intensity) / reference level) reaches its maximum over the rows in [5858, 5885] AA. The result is 5883.93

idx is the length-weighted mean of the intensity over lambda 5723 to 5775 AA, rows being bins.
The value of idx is 20.4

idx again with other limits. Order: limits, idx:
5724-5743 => 20.2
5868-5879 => 19.9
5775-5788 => 20.2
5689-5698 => 20.0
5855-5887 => 19.0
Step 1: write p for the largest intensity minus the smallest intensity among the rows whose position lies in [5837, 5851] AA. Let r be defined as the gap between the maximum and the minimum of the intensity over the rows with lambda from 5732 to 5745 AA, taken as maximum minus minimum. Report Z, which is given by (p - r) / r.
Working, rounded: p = 1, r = 1.2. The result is -0.1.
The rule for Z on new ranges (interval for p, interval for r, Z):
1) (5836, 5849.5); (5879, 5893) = -0.9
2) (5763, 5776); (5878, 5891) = -0.9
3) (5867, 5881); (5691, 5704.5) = -0.2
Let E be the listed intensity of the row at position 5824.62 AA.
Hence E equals 20.9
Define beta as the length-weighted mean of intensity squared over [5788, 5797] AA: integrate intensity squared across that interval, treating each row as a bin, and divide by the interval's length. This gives 431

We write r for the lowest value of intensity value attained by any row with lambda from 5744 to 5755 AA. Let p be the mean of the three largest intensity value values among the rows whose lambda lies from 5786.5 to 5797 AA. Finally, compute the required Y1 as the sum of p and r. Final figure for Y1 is 40.7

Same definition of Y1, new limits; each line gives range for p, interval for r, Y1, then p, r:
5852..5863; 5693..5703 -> 38.3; 20.4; 17.89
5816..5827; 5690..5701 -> 40.0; 21.3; 18.76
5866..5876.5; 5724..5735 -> 39.2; 20.5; 18.67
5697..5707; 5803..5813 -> 40.9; 20.0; 20.88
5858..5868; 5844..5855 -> 40.3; 20.2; 20.06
